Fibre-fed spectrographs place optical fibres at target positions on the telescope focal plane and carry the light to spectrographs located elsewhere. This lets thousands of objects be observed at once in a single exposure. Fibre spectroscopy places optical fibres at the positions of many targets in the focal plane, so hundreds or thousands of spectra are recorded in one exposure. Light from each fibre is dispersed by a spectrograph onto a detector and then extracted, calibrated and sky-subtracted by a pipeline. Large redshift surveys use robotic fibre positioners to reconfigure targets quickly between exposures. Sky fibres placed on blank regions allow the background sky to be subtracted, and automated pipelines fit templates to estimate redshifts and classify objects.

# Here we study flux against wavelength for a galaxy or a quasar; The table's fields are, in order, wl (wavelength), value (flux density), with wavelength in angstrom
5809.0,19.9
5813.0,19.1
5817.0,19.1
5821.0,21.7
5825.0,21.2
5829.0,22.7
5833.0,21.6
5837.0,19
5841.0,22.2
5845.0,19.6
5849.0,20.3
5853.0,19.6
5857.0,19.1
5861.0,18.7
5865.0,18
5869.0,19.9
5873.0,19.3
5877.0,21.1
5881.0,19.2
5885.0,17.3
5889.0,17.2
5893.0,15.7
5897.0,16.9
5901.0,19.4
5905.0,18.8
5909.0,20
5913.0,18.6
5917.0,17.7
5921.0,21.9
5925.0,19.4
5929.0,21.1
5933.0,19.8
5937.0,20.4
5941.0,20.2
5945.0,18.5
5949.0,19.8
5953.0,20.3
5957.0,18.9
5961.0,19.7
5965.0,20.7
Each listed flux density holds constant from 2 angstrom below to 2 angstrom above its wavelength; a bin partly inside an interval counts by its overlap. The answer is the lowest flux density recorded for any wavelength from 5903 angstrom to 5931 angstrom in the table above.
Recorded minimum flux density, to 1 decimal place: 17.7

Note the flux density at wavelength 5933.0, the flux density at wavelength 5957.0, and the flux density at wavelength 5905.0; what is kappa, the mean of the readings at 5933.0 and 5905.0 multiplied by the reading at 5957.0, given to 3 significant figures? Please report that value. 365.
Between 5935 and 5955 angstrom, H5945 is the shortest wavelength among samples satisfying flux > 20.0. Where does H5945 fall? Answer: 5937.0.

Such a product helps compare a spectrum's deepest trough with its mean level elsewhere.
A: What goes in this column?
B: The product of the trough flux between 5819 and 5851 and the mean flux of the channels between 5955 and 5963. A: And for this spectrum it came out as 367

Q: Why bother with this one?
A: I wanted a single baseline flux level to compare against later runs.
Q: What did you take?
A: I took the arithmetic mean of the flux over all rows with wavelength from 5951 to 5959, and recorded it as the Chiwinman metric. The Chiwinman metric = 19.6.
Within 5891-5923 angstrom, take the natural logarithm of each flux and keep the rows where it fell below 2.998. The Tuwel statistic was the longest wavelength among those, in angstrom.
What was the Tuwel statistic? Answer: 5917.0 angstrom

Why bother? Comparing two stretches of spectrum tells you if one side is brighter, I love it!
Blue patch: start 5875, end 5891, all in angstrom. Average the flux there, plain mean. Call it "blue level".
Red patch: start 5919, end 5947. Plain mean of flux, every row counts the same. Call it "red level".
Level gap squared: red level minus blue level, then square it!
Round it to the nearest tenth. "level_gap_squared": 2.2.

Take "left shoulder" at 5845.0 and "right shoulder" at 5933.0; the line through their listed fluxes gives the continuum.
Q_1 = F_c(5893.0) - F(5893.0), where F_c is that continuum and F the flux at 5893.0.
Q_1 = 4.0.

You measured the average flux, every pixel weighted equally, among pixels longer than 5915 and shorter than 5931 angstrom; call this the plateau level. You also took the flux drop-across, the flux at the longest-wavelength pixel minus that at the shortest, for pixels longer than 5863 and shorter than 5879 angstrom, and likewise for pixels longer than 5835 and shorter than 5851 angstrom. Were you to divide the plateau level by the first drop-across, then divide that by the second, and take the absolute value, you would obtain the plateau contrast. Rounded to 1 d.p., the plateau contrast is 5.0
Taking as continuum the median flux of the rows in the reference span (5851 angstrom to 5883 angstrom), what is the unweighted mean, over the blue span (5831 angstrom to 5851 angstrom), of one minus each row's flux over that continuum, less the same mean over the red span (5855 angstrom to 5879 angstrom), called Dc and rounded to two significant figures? -0.062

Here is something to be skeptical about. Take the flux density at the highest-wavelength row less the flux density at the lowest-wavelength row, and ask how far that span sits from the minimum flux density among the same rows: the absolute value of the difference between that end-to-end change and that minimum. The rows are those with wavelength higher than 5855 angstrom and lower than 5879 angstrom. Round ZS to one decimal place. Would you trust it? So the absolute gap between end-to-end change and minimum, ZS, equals 16.0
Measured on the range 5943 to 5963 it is 17.3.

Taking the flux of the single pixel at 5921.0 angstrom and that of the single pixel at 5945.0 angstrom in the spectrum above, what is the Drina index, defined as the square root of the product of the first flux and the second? 20.1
